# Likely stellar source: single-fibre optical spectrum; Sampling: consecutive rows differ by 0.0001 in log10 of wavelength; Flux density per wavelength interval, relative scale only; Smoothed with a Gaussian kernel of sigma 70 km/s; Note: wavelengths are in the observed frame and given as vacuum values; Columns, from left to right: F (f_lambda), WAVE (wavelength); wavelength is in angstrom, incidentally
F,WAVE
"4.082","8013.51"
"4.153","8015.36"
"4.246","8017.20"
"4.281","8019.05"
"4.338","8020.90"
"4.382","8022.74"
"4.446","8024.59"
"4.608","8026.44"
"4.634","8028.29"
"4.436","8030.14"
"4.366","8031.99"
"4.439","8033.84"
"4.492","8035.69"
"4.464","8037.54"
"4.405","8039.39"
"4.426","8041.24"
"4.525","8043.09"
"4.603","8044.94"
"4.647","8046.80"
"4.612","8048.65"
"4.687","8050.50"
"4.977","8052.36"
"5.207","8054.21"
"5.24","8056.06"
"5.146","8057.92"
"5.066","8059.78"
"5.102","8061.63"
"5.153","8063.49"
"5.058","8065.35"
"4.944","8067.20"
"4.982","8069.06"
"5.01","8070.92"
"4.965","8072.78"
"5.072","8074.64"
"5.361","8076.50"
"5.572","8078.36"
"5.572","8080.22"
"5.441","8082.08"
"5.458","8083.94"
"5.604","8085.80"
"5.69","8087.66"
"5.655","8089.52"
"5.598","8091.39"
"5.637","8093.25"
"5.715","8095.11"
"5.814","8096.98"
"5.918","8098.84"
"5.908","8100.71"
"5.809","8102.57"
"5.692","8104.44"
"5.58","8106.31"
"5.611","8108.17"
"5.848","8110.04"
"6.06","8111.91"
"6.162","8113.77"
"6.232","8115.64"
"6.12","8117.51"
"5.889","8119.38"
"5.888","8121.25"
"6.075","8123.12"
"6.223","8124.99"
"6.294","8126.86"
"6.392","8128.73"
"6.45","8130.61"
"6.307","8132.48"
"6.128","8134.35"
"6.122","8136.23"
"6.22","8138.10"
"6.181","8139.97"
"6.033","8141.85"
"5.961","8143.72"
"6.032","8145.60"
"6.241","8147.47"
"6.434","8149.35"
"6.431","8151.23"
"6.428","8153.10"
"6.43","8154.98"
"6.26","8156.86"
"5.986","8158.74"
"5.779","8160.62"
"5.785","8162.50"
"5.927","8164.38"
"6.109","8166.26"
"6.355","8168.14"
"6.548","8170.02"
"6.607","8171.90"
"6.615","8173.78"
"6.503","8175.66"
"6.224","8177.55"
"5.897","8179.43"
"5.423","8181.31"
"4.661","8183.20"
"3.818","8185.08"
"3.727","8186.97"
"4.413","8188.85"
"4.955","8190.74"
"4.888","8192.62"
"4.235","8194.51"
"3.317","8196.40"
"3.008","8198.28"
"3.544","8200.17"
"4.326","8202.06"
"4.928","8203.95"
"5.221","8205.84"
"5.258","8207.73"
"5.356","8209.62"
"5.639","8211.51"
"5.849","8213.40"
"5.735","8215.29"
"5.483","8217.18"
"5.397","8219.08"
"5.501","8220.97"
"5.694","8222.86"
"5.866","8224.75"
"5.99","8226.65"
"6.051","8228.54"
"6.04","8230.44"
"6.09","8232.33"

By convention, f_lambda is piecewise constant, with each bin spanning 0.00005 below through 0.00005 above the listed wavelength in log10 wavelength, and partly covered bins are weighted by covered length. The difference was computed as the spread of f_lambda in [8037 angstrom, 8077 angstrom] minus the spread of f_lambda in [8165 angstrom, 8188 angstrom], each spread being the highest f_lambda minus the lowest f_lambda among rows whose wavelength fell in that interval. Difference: -1.9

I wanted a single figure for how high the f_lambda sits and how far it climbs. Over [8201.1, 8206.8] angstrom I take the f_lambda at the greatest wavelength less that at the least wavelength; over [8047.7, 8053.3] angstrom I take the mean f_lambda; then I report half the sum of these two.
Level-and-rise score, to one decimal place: 2.8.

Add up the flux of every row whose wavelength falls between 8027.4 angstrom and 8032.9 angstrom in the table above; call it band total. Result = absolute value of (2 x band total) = 27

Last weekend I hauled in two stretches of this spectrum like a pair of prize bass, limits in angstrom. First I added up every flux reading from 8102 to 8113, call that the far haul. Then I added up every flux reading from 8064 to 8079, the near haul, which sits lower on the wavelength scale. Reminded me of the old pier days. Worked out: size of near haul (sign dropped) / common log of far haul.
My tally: 27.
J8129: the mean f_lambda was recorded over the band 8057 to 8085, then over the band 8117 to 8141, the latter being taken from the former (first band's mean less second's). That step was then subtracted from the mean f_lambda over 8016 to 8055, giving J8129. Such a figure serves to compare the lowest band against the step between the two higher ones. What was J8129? 5.5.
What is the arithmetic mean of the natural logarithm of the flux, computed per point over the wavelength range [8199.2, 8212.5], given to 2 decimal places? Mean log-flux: 1.58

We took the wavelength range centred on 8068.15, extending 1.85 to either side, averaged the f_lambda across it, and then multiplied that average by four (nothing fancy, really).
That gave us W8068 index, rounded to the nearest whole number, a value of 20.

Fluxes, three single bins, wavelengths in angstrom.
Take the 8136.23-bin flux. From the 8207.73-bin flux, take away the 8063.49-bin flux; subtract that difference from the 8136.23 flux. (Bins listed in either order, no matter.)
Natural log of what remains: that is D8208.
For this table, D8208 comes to 1.8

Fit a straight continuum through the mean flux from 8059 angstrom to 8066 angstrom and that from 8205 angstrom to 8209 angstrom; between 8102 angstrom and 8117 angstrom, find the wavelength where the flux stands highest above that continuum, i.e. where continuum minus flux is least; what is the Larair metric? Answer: 8115.64 angstrom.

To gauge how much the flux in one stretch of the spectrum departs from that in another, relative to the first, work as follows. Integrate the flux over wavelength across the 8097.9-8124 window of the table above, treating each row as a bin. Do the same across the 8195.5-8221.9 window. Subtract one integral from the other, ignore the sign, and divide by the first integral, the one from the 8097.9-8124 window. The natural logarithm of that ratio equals -1.82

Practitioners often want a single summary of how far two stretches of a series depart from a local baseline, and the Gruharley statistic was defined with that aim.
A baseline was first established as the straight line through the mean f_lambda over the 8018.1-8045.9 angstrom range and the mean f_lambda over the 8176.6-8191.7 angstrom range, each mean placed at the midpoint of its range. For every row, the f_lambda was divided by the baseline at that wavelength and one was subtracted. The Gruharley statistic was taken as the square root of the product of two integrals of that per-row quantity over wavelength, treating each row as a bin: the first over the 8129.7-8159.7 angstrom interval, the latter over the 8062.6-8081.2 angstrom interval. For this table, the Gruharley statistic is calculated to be 4.7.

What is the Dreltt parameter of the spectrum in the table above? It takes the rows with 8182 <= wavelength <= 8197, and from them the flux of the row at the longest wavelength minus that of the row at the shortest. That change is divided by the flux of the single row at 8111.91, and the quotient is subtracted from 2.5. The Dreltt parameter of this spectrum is 2.72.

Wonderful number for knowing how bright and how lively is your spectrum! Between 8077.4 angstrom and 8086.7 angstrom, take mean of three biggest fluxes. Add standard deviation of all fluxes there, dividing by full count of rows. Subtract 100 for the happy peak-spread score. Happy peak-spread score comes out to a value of -94.4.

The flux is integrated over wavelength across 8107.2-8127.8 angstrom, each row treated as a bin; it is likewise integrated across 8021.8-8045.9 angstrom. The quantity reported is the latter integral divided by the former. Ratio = 0.9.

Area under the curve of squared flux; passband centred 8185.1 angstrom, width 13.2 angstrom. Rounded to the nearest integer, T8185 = 299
